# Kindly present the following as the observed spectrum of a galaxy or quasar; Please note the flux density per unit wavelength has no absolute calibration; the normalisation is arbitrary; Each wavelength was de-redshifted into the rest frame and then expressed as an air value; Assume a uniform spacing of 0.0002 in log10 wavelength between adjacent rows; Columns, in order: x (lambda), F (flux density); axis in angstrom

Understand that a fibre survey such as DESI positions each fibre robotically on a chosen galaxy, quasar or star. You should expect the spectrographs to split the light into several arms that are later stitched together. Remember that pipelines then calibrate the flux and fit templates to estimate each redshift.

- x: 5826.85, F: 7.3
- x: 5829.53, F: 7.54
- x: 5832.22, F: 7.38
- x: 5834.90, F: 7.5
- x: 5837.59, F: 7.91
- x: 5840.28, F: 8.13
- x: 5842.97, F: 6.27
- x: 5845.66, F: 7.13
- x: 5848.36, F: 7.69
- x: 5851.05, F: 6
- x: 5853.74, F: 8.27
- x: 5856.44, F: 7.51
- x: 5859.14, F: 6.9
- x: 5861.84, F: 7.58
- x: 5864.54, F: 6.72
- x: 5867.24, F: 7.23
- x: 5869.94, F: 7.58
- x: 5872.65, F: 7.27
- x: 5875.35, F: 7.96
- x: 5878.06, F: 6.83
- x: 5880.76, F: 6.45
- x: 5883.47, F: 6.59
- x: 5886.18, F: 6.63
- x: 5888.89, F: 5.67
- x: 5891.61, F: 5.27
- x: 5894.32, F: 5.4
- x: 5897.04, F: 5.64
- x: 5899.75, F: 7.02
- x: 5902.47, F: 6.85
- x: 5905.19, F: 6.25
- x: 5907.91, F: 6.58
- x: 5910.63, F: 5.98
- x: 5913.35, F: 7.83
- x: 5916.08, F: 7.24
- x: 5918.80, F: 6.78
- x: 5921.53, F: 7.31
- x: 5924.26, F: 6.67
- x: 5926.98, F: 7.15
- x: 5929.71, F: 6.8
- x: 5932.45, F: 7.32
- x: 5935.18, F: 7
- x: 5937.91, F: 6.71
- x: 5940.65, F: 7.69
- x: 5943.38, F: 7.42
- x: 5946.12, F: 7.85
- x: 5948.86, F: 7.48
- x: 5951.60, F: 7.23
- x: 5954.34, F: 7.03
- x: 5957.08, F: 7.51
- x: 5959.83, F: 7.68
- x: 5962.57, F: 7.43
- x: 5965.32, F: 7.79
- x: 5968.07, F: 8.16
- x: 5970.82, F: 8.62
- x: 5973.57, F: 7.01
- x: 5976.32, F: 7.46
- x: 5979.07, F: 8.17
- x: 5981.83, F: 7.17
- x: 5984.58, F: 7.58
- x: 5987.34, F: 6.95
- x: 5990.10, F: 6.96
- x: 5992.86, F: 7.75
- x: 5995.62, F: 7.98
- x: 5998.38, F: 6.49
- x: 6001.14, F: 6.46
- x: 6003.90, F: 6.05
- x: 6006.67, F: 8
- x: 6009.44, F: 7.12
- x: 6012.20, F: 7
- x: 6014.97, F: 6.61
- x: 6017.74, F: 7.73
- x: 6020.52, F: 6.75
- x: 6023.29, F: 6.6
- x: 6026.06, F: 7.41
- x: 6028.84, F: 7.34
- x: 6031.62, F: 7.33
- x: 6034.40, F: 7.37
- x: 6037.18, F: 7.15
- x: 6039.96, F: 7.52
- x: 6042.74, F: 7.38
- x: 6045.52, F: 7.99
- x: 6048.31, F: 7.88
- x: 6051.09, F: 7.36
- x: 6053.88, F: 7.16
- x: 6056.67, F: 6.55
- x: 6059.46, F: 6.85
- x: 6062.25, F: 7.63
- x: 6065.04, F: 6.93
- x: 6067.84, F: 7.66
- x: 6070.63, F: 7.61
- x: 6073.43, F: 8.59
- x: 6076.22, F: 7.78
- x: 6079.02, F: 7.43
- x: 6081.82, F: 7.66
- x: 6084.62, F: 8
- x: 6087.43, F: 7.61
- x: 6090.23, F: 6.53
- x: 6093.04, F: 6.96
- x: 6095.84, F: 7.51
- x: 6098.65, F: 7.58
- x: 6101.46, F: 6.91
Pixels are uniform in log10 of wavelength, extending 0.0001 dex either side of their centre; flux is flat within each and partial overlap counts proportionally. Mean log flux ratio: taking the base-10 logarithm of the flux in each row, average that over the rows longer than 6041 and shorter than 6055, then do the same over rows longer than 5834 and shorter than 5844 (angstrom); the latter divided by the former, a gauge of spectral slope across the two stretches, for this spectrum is 0.99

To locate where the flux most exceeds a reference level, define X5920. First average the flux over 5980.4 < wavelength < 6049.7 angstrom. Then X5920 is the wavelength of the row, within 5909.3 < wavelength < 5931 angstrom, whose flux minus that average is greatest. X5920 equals 5913.35 angstrom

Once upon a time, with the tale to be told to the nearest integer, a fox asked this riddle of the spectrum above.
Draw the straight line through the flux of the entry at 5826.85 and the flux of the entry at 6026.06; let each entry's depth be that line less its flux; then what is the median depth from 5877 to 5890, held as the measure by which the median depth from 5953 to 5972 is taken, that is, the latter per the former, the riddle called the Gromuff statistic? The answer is 0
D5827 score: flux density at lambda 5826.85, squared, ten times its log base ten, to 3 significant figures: 17.3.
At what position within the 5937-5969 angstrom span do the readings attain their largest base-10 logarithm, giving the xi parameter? 5968.07 angstrom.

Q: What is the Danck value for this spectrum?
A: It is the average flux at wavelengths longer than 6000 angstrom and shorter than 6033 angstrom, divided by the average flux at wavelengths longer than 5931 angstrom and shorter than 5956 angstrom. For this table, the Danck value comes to 0.96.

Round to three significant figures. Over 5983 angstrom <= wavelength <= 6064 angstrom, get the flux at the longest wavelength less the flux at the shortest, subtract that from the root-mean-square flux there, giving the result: 7.17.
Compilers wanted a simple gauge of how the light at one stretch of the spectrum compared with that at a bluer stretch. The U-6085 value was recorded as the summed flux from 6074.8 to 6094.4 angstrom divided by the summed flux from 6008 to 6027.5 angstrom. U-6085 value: 1.056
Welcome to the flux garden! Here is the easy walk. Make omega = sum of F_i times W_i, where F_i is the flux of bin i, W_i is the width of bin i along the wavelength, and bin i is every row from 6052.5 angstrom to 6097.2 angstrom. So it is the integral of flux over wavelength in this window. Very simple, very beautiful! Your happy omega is 331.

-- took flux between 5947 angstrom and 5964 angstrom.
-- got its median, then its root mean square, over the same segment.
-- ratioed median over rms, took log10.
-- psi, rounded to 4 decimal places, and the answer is 0.0034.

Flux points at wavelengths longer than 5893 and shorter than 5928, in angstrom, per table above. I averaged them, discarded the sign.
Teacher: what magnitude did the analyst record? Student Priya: 6.67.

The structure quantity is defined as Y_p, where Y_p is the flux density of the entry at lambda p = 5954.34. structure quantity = 7.03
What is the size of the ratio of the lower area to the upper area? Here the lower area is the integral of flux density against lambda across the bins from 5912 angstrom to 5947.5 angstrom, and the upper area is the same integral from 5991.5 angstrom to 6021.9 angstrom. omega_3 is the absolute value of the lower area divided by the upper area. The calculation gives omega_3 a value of 1.2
